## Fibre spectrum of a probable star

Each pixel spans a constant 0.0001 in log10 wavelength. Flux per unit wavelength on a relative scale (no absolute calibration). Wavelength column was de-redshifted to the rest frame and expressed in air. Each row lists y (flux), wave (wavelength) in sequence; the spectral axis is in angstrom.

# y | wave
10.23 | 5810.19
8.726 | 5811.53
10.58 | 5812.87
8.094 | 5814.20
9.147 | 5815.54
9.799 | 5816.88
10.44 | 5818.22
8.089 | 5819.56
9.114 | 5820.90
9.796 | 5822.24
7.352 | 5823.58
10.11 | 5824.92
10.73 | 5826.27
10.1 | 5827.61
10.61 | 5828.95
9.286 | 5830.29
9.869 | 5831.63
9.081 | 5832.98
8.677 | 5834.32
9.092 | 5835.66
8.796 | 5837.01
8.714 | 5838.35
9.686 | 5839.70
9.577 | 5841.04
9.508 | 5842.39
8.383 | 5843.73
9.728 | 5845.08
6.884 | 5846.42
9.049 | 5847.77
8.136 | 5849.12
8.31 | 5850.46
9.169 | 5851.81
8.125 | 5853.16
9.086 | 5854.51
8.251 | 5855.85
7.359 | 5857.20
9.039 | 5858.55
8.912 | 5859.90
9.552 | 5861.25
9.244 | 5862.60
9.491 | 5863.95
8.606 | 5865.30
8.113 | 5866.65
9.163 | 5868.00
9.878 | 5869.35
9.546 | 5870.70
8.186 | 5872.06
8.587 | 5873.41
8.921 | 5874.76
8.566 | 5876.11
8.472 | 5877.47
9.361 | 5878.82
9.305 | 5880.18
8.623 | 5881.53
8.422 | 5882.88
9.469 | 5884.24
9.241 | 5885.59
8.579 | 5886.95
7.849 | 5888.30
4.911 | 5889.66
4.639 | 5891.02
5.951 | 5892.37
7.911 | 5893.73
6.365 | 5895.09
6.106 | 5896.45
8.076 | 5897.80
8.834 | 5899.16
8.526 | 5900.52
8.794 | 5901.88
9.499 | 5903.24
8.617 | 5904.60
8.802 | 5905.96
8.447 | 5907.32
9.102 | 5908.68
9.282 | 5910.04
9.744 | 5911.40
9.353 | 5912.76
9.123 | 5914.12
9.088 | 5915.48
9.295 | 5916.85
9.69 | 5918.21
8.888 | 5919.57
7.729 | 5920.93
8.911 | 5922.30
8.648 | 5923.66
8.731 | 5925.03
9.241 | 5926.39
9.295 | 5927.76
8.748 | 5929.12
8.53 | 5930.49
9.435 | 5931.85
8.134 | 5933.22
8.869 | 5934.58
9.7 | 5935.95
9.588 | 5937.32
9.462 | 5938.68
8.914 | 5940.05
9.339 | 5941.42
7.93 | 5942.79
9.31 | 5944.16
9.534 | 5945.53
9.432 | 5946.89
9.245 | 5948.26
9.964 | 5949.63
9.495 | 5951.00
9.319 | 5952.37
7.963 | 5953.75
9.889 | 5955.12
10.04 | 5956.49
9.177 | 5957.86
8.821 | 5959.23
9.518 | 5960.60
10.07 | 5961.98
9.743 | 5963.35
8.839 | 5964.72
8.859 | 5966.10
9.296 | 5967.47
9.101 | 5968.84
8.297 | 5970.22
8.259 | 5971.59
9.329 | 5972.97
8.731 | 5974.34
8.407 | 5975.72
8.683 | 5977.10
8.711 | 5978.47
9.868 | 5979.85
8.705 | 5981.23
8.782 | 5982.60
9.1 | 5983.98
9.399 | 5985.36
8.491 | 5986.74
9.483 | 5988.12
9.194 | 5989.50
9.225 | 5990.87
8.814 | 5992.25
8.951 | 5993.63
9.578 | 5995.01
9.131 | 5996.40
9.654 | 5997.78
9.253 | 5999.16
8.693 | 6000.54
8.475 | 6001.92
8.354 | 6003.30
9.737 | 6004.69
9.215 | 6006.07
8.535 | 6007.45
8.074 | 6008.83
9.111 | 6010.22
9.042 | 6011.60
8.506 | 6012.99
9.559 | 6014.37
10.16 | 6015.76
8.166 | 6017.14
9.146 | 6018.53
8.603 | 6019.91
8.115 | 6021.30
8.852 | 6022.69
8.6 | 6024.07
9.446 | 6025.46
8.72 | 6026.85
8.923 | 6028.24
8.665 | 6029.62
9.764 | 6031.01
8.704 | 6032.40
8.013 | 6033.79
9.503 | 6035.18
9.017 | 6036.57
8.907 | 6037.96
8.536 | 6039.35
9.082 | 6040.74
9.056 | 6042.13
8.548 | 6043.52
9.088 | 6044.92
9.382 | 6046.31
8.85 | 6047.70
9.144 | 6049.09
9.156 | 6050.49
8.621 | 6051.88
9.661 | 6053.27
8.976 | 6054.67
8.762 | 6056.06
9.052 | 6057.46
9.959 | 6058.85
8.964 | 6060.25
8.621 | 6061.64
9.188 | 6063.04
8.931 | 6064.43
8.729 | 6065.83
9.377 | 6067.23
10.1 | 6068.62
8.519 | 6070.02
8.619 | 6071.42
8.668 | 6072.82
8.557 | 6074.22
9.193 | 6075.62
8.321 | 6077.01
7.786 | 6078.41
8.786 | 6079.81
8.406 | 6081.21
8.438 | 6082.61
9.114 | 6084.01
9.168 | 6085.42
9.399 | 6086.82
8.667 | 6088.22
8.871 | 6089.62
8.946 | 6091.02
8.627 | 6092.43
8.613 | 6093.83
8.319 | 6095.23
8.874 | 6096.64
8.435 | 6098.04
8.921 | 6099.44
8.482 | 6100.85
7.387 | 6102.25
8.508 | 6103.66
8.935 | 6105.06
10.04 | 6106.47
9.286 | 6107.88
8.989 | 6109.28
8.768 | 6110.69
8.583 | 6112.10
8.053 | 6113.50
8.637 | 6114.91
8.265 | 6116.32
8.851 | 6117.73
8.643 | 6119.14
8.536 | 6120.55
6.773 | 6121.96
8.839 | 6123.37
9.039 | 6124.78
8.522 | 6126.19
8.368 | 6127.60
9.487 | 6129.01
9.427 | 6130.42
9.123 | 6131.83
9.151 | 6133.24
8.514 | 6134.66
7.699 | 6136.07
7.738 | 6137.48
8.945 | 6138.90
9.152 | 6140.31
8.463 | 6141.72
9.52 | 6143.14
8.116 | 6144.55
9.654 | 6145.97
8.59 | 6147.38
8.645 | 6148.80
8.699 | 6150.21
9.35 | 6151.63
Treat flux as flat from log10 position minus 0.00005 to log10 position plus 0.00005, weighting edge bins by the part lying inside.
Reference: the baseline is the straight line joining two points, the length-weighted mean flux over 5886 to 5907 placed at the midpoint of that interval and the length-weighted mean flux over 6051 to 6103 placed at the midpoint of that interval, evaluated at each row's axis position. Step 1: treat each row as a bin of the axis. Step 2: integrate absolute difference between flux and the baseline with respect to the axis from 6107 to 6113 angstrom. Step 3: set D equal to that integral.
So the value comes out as 1.9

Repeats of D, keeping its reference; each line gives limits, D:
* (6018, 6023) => 2.0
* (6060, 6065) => 1.3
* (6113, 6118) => 3.2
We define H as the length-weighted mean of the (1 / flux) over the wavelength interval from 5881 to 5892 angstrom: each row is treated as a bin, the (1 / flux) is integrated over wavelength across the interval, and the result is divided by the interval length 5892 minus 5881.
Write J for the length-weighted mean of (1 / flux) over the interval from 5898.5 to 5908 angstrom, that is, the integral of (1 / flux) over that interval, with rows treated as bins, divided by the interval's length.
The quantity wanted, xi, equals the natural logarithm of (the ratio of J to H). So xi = -0.208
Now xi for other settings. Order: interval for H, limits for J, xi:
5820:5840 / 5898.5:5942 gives 0.034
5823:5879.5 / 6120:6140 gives 0.044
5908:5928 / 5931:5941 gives -0.008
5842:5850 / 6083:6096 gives -0.045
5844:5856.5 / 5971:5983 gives -0.043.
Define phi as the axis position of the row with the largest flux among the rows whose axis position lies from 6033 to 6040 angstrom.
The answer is 6035.18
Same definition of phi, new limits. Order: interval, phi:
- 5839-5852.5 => 5845.08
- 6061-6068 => 6067.23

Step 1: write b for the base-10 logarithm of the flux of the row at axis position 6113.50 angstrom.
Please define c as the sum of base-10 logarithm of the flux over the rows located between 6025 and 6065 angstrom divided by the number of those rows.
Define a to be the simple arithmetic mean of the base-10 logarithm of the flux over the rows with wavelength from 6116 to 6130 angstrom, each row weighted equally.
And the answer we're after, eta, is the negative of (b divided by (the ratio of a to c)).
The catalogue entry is -0.930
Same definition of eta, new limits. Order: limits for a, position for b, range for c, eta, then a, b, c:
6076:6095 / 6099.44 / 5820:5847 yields -0.975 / 0.939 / 0.95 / 0.964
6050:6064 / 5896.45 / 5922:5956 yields -0.786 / 0.958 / 0.79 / 0.958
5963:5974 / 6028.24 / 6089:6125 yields -0.933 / 0.952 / 0.95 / 0.935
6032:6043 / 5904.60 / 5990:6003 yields -0.947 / 0.947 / 0.94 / 0.958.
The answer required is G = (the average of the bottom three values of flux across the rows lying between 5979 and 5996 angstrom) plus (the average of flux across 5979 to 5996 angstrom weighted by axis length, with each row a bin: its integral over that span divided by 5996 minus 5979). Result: 17.8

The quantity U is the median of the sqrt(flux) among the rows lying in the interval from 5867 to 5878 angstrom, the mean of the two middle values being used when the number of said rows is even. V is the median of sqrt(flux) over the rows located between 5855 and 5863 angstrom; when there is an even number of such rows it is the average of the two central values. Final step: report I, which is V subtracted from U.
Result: -0.04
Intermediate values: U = 2.96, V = 3.00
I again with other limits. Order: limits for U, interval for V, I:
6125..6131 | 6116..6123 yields 0.07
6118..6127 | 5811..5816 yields -0.06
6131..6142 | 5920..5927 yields 0.00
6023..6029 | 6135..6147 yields 0.02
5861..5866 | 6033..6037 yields 0.06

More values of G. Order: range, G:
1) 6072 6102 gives 16.8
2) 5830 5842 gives 17.9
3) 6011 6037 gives 17.0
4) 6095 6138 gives 15.9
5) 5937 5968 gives 17.5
